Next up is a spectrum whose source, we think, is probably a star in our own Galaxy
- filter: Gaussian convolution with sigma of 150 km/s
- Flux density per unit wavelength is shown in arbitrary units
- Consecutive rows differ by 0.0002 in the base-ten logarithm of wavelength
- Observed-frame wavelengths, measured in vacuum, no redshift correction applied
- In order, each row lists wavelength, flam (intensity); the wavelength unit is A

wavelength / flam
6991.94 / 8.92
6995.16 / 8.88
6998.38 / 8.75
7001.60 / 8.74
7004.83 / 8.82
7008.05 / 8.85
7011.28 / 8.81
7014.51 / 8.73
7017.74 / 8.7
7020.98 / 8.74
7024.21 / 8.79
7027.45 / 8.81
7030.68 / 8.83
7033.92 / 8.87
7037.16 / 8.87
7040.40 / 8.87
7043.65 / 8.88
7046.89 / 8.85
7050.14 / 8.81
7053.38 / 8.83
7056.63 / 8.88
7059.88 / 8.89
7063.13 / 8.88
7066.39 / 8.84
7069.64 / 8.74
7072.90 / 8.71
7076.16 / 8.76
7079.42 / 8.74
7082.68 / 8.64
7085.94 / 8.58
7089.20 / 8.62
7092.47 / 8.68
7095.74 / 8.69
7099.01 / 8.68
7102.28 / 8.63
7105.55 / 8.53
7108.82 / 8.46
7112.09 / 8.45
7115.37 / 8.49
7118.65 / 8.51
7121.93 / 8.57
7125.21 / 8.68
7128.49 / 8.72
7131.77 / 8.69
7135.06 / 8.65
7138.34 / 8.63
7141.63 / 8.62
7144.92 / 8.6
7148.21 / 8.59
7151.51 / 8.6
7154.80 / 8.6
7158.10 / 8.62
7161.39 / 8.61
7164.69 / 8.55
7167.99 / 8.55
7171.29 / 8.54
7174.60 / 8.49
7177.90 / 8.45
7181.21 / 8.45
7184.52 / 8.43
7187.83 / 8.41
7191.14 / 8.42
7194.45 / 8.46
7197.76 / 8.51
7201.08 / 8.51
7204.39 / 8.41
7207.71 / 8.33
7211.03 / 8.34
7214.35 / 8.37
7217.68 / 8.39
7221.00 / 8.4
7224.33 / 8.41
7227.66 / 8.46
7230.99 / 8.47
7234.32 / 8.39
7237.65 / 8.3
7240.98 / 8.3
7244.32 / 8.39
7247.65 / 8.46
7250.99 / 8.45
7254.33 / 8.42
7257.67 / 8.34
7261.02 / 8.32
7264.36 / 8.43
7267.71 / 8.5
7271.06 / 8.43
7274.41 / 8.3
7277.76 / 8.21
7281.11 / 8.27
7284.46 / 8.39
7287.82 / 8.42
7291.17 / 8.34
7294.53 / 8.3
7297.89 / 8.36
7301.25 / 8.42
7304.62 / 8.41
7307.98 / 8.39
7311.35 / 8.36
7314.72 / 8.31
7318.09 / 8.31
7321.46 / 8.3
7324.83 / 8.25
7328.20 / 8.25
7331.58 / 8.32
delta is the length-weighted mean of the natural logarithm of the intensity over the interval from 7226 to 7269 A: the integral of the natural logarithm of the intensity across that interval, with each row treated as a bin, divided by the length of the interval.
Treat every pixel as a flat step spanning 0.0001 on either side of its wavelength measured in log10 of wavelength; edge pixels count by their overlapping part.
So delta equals 2.13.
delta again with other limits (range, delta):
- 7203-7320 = 2.12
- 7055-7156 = 2.16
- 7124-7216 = 2.14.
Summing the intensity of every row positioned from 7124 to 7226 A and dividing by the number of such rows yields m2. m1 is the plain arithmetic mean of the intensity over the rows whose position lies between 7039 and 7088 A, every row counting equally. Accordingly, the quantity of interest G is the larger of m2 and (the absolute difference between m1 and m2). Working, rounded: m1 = 8.79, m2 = 8.52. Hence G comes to 8.52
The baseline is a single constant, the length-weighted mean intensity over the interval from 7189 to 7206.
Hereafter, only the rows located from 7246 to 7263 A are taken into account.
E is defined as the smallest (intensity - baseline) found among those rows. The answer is -0.15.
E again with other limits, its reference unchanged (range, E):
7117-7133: 0.04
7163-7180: -0.02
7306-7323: -0.17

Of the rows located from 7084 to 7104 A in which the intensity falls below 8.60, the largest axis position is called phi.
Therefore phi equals 7085.94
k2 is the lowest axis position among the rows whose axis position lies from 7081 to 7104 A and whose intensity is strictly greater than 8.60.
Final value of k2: 7082.68 A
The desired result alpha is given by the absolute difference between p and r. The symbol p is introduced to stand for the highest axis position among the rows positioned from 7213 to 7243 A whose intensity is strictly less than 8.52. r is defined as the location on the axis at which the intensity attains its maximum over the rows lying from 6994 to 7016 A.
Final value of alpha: 245.8 A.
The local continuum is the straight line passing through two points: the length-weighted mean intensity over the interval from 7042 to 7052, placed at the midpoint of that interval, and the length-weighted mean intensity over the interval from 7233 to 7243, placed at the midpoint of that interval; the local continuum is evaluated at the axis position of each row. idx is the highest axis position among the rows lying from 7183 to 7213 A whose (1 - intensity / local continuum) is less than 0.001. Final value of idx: 7201.08 A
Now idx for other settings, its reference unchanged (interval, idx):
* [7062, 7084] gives 7076.16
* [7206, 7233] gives 7230.99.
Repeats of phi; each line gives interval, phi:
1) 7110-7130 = 7121.93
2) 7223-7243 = 7240.98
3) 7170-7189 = 7187.83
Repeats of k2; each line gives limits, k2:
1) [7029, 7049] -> 7030.68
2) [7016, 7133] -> 7017.74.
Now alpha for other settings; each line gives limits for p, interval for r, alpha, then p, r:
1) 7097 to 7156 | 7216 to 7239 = 112.3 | 7118.65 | 7230.99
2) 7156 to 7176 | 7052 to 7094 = 114.7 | 7174.60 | 7059.88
